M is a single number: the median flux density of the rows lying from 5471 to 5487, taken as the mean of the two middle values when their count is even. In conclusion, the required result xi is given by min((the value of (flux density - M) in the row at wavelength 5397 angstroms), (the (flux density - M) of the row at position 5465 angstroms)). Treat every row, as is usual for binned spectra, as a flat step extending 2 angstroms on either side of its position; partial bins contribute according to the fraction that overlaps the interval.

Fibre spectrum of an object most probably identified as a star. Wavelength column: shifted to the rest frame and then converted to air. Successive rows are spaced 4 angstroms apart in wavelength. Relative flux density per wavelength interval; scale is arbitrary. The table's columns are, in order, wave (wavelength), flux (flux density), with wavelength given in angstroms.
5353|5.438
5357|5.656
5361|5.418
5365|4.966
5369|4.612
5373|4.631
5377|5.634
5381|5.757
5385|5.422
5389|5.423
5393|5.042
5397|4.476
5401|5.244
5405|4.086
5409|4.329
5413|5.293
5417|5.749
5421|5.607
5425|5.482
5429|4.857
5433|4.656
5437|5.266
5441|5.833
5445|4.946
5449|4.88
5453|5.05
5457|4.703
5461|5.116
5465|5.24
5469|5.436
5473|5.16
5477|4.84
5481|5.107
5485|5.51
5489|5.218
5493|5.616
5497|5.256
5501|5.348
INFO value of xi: -0.7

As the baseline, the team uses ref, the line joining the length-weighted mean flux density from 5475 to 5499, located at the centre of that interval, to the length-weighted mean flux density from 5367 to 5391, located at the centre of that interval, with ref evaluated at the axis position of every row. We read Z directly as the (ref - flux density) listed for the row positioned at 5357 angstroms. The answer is -0.41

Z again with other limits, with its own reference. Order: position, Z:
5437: -0.01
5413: -0.04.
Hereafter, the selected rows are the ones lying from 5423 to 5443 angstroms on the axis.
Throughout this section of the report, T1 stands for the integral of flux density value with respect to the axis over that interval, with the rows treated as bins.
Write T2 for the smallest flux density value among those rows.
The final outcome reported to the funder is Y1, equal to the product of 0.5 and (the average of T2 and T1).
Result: 27.3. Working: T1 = 104.4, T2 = 4.656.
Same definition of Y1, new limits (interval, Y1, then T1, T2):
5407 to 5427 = 27.5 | 105.8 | 4.329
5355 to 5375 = 26.4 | 101.1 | 4.612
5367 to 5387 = 27.2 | 104.2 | 4.612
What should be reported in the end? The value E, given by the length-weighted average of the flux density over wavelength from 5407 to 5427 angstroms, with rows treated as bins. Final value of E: 5.29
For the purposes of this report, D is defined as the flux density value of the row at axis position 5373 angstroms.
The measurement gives 4.631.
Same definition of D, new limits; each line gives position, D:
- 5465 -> 5.24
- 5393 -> 5.042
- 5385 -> 5.422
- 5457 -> 4.703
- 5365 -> 4.966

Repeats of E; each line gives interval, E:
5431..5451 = 5.12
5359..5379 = 5.05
